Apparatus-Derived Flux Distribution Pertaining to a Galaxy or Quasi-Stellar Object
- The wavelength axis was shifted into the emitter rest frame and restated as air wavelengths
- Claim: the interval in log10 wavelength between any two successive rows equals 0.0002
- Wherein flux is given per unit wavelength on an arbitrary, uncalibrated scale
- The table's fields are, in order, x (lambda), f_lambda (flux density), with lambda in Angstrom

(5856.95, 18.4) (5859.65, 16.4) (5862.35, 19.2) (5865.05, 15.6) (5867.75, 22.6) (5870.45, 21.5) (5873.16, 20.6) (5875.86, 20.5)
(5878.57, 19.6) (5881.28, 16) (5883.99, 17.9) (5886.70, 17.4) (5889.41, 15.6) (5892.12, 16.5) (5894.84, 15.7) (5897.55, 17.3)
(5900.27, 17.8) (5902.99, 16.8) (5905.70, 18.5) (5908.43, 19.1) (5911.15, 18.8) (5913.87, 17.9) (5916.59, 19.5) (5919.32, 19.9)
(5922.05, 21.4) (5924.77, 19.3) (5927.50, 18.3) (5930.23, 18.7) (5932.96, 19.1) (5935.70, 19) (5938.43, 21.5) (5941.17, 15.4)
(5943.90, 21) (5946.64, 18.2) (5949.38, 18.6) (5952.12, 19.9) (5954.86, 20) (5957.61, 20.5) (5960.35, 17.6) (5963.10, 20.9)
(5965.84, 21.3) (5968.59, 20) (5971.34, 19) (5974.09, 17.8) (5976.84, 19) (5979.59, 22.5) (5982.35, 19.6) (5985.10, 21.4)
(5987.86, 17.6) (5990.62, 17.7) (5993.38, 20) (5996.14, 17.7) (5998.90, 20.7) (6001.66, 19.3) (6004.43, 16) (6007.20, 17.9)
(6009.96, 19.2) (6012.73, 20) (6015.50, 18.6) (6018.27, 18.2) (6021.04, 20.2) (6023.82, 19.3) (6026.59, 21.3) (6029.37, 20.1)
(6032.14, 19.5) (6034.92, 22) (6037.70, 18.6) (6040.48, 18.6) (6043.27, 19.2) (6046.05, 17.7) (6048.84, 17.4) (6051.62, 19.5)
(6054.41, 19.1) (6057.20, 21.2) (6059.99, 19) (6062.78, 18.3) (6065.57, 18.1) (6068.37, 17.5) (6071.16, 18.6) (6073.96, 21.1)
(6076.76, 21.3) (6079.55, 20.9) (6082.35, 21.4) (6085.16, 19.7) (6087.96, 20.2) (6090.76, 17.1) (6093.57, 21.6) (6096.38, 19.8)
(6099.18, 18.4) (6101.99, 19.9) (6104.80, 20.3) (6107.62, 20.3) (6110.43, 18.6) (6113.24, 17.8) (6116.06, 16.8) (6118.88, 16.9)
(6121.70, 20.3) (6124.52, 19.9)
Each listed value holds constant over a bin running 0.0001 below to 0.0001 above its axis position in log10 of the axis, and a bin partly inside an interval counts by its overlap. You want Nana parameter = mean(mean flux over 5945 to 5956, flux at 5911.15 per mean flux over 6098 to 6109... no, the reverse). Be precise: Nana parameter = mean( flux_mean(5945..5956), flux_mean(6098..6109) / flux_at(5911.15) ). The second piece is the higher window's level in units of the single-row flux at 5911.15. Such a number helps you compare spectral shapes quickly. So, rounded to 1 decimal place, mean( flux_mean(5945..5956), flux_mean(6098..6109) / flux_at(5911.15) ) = 10.1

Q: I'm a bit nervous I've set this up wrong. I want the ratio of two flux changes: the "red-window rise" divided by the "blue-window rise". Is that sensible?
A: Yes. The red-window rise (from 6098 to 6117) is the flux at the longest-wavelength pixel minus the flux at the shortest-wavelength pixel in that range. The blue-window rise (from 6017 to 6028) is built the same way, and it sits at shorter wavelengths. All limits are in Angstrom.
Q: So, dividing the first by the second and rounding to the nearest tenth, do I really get -0.5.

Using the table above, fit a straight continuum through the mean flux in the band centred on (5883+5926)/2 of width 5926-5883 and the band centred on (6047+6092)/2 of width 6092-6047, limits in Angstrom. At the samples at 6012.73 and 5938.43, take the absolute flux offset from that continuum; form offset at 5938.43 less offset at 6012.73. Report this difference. 2.1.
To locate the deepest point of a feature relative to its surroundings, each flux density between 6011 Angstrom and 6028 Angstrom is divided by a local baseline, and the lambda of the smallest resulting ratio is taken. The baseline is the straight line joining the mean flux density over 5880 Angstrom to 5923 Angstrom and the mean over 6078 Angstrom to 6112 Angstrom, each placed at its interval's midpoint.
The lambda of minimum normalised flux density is 6018.27 Angstrom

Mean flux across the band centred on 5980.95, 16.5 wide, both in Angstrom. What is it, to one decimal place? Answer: 19.7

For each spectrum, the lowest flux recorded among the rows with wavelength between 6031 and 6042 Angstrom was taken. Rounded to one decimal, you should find 18.6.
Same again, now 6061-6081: 17.5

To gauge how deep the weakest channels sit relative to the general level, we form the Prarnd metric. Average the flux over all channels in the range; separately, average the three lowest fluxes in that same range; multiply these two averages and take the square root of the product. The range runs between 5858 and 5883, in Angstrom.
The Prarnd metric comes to 17.5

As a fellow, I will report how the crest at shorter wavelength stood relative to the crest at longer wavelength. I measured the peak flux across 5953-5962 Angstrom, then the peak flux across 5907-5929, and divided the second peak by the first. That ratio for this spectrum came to 1.04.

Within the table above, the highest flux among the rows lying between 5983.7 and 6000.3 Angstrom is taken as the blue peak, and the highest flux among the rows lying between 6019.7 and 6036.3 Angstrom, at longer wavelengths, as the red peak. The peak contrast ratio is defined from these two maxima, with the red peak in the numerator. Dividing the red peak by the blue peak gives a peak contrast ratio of 1.03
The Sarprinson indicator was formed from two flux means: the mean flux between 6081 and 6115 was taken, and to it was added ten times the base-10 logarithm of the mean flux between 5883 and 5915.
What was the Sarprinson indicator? 32.0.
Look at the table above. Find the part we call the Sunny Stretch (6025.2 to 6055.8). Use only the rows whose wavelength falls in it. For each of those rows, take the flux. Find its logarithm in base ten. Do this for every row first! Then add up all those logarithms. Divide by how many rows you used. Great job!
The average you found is 1.29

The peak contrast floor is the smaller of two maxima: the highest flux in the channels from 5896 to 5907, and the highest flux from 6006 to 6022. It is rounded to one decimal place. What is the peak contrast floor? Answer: 18.5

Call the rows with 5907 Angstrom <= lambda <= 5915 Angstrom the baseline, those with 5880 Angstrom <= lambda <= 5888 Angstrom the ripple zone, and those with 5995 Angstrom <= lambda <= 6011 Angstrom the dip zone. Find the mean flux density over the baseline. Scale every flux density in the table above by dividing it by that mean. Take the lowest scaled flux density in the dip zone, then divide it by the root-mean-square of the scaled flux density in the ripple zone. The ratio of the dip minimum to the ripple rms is 0.93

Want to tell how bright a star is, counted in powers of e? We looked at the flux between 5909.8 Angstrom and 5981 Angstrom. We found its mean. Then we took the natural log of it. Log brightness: 2.97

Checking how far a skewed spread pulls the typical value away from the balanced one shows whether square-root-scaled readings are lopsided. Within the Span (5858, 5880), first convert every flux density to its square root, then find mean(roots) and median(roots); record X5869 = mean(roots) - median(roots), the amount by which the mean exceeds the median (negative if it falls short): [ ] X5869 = -0.07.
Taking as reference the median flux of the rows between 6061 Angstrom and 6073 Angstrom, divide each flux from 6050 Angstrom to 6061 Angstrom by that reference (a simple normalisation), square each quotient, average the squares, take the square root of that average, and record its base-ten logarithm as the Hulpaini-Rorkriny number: 0.035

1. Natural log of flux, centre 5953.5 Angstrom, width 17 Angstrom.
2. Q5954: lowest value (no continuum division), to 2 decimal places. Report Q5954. 2.87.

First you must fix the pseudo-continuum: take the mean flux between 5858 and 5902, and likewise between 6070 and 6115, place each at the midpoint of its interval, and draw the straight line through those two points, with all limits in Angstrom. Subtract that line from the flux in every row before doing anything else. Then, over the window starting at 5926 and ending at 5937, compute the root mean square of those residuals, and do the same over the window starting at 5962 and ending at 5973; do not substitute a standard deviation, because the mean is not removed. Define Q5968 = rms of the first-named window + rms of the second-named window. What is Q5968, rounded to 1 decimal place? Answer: 2.1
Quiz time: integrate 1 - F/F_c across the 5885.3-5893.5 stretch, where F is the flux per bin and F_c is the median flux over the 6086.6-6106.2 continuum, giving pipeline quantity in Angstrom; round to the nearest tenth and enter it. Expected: 1.4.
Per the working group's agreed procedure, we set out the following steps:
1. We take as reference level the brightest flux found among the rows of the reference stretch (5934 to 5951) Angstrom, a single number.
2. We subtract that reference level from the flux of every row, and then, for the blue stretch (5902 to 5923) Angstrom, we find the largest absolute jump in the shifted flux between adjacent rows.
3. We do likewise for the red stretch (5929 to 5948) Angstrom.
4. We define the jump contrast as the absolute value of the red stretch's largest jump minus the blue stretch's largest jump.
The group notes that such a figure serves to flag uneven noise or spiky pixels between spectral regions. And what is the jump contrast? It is 4.4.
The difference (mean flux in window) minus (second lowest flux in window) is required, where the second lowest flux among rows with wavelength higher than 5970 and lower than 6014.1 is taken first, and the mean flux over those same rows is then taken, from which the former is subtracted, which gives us 1.5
